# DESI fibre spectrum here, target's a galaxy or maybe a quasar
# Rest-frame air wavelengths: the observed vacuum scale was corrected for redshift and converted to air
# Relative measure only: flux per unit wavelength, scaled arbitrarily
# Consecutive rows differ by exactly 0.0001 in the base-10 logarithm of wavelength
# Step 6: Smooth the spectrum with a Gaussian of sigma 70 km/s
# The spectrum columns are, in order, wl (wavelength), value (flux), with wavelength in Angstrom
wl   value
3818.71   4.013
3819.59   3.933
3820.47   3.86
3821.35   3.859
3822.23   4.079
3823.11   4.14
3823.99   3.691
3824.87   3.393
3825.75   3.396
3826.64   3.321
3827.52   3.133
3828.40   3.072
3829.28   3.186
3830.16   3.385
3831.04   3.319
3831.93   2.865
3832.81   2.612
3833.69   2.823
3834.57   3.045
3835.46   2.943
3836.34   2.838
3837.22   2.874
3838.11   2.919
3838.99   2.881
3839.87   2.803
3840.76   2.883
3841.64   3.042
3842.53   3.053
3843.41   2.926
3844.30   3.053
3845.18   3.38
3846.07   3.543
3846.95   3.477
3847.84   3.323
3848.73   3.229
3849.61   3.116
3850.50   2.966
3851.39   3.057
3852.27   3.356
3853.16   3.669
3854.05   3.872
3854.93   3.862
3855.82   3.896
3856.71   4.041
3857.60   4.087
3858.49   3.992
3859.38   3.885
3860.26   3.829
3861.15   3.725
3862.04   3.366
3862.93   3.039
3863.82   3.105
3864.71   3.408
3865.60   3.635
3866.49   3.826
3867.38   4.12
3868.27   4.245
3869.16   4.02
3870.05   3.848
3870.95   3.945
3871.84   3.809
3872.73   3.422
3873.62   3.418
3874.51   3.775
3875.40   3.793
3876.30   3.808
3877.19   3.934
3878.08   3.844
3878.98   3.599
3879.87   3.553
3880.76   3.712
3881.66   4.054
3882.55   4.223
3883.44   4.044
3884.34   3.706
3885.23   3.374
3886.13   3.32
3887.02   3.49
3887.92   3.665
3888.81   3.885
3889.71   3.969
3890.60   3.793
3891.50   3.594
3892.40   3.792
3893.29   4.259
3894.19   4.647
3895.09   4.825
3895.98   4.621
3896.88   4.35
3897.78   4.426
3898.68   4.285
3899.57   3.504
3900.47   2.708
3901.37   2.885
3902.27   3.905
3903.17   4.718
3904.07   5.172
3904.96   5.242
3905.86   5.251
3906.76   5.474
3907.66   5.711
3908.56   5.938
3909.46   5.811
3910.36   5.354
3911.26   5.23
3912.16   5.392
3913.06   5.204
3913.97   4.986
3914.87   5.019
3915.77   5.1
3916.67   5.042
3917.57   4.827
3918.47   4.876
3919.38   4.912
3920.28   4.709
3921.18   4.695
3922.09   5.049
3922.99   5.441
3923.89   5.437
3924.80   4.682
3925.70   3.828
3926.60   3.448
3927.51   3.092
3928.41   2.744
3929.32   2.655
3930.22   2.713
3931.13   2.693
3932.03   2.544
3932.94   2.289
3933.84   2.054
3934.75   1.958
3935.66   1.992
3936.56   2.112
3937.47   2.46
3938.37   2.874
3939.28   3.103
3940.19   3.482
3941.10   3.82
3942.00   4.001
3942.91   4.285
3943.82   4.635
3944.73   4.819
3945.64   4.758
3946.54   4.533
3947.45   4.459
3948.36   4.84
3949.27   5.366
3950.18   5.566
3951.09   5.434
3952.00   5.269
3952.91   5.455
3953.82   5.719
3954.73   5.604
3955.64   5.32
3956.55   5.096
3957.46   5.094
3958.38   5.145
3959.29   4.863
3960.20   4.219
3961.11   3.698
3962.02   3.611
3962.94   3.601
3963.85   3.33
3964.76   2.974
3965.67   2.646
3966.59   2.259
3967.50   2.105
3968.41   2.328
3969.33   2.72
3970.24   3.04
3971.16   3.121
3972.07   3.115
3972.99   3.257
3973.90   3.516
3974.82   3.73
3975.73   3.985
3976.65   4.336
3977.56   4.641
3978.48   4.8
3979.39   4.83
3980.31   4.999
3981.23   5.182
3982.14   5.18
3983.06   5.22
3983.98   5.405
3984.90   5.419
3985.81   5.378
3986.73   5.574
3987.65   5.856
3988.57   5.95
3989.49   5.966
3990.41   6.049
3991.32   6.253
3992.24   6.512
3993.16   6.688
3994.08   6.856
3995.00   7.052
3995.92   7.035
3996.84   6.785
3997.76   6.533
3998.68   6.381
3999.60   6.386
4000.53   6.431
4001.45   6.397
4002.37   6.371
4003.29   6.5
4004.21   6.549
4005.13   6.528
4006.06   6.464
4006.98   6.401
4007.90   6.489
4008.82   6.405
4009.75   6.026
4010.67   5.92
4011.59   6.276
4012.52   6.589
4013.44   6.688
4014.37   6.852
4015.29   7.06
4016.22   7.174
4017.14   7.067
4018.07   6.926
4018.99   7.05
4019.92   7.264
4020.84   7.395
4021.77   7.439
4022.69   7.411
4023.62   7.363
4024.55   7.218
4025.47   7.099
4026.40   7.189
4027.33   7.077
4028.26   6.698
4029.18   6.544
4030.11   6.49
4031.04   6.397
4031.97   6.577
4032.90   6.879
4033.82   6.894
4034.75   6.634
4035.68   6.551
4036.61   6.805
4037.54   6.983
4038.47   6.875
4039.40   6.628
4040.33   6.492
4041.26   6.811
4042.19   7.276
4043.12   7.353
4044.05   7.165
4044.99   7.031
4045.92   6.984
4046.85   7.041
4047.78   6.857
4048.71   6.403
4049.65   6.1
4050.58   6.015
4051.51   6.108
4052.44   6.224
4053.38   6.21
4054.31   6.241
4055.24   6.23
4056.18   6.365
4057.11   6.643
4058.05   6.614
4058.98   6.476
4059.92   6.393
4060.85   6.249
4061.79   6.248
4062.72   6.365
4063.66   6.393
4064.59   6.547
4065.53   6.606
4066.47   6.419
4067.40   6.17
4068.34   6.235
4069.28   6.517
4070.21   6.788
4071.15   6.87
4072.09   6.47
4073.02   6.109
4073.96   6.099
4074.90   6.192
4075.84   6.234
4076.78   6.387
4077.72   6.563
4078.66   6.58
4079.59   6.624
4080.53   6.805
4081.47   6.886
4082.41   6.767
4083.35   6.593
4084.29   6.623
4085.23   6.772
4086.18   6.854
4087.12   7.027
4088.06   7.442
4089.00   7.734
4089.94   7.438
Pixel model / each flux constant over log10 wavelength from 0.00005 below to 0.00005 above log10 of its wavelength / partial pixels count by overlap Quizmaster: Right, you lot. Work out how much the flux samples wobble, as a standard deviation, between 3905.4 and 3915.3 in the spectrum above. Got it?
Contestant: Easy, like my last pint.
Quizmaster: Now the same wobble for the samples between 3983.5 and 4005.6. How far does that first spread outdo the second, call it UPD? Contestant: -0.2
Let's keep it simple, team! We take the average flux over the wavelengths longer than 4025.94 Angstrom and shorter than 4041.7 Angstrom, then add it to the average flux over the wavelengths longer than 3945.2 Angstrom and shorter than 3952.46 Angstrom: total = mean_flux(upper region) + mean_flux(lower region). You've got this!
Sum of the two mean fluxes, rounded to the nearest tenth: 11.8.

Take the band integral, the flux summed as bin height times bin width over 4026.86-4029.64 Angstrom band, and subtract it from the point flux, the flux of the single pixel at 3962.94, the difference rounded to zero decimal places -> -15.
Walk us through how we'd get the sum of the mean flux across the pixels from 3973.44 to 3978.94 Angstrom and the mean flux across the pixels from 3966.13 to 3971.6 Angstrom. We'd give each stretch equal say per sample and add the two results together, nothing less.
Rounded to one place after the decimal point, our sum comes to 6.8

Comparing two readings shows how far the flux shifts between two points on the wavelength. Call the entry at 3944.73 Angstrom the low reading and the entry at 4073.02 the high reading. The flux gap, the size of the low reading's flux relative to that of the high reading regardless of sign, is 1.3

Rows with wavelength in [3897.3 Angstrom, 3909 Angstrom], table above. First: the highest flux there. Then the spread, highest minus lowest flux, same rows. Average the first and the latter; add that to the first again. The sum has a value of 10.5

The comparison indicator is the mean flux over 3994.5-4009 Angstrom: 6.5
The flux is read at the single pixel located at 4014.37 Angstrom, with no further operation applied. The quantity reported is 6.852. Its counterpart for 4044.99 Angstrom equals 7.031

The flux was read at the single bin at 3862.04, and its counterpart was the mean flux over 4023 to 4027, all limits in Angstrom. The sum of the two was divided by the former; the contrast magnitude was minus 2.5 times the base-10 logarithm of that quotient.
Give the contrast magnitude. -1.24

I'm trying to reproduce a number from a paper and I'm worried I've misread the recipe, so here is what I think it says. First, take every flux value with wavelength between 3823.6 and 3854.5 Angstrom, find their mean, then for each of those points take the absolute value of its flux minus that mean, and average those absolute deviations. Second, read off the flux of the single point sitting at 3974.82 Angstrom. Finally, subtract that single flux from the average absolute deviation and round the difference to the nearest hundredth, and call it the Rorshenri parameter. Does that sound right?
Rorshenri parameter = -3.49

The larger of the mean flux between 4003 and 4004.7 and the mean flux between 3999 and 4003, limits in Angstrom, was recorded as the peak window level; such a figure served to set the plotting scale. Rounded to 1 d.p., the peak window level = 6.5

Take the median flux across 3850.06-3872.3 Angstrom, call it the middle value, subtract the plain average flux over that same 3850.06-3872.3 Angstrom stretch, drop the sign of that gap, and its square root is 0.35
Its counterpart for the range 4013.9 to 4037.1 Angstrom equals 0.30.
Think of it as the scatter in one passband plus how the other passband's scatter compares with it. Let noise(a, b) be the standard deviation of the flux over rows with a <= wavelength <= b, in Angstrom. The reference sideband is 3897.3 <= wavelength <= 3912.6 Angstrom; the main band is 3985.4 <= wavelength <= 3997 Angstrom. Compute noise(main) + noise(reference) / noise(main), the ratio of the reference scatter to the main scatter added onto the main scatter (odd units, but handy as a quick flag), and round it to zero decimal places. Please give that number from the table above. 2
